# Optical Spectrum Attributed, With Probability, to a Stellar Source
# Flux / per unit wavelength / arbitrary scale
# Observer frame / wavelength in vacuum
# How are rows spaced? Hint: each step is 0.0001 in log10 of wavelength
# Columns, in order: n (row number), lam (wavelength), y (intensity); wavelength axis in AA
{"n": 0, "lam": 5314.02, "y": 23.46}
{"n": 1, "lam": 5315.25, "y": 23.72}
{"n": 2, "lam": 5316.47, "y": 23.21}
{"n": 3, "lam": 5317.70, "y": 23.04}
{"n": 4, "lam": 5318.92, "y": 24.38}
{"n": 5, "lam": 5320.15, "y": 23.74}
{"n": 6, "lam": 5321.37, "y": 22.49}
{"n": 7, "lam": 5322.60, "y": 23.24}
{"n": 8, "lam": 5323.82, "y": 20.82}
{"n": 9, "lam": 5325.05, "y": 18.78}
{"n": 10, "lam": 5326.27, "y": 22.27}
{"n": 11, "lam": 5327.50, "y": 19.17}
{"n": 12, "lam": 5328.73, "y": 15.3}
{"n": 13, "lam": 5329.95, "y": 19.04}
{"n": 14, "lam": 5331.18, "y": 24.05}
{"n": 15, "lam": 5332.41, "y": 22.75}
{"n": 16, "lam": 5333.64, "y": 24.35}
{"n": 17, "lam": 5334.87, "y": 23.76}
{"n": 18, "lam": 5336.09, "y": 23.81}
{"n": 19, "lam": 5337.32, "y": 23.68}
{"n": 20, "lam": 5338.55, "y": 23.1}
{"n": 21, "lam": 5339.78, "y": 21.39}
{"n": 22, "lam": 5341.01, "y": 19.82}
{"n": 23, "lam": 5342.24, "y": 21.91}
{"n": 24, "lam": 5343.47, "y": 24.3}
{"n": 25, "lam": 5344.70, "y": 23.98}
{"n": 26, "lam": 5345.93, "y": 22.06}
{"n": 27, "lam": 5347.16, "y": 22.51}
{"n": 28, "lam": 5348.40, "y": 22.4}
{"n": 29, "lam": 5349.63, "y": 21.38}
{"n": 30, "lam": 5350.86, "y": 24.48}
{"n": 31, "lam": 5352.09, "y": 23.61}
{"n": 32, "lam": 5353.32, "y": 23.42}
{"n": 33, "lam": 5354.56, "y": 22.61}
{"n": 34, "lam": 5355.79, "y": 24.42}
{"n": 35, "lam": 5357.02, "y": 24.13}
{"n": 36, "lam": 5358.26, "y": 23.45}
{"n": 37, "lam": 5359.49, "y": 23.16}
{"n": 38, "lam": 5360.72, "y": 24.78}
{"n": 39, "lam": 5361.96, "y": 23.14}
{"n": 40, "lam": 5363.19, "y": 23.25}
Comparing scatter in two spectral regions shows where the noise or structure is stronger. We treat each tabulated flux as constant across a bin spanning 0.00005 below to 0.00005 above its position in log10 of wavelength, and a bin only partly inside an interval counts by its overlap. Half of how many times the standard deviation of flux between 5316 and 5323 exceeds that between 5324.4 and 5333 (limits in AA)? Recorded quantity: 0.11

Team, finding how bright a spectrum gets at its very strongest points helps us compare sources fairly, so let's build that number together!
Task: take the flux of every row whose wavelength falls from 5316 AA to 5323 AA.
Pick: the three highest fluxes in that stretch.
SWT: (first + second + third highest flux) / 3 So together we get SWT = 23.8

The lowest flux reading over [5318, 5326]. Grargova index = 18.78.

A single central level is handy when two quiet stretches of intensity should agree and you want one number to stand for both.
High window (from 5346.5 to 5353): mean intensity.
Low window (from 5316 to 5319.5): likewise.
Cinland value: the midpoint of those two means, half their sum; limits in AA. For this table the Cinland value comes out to 23.2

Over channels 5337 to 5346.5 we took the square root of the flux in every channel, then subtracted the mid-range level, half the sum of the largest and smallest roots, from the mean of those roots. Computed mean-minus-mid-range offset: 0.05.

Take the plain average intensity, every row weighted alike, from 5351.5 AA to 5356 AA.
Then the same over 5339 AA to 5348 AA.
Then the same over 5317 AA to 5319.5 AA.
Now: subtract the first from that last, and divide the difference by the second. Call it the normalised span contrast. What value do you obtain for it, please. 0.01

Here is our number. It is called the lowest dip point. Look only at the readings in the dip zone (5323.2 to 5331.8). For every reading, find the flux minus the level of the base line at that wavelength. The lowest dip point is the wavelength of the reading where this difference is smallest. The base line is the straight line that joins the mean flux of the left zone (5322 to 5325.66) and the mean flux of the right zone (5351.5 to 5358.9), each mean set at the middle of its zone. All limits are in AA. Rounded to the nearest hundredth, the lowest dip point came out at 5328.73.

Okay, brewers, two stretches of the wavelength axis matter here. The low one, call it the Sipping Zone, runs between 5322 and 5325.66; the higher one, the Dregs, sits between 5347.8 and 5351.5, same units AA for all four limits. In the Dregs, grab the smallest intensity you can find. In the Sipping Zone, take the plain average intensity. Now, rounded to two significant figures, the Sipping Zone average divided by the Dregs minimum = 0.98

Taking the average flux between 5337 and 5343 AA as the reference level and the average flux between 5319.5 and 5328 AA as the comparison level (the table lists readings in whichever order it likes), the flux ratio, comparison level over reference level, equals 0.98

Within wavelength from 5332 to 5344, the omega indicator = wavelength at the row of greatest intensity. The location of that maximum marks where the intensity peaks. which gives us 5333.64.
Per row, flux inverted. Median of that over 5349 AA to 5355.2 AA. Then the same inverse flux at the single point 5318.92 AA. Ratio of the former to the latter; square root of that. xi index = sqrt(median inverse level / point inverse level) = 1.02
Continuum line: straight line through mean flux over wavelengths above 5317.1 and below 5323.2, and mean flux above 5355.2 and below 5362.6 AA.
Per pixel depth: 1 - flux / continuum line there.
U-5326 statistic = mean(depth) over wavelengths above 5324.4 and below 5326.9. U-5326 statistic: 0.12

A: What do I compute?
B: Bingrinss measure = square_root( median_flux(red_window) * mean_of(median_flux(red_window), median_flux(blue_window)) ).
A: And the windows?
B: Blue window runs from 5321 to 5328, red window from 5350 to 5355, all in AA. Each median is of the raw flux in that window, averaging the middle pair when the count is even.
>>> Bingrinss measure 23.0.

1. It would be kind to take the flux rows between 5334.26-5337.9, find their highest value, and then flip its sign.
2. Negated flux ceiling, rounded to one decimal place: -23.8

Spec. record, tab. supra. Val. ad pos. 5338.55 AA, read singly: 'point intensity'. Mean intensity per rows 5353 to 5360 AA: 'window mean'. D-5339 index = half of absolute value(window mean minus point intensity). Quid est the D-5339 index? 0.22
